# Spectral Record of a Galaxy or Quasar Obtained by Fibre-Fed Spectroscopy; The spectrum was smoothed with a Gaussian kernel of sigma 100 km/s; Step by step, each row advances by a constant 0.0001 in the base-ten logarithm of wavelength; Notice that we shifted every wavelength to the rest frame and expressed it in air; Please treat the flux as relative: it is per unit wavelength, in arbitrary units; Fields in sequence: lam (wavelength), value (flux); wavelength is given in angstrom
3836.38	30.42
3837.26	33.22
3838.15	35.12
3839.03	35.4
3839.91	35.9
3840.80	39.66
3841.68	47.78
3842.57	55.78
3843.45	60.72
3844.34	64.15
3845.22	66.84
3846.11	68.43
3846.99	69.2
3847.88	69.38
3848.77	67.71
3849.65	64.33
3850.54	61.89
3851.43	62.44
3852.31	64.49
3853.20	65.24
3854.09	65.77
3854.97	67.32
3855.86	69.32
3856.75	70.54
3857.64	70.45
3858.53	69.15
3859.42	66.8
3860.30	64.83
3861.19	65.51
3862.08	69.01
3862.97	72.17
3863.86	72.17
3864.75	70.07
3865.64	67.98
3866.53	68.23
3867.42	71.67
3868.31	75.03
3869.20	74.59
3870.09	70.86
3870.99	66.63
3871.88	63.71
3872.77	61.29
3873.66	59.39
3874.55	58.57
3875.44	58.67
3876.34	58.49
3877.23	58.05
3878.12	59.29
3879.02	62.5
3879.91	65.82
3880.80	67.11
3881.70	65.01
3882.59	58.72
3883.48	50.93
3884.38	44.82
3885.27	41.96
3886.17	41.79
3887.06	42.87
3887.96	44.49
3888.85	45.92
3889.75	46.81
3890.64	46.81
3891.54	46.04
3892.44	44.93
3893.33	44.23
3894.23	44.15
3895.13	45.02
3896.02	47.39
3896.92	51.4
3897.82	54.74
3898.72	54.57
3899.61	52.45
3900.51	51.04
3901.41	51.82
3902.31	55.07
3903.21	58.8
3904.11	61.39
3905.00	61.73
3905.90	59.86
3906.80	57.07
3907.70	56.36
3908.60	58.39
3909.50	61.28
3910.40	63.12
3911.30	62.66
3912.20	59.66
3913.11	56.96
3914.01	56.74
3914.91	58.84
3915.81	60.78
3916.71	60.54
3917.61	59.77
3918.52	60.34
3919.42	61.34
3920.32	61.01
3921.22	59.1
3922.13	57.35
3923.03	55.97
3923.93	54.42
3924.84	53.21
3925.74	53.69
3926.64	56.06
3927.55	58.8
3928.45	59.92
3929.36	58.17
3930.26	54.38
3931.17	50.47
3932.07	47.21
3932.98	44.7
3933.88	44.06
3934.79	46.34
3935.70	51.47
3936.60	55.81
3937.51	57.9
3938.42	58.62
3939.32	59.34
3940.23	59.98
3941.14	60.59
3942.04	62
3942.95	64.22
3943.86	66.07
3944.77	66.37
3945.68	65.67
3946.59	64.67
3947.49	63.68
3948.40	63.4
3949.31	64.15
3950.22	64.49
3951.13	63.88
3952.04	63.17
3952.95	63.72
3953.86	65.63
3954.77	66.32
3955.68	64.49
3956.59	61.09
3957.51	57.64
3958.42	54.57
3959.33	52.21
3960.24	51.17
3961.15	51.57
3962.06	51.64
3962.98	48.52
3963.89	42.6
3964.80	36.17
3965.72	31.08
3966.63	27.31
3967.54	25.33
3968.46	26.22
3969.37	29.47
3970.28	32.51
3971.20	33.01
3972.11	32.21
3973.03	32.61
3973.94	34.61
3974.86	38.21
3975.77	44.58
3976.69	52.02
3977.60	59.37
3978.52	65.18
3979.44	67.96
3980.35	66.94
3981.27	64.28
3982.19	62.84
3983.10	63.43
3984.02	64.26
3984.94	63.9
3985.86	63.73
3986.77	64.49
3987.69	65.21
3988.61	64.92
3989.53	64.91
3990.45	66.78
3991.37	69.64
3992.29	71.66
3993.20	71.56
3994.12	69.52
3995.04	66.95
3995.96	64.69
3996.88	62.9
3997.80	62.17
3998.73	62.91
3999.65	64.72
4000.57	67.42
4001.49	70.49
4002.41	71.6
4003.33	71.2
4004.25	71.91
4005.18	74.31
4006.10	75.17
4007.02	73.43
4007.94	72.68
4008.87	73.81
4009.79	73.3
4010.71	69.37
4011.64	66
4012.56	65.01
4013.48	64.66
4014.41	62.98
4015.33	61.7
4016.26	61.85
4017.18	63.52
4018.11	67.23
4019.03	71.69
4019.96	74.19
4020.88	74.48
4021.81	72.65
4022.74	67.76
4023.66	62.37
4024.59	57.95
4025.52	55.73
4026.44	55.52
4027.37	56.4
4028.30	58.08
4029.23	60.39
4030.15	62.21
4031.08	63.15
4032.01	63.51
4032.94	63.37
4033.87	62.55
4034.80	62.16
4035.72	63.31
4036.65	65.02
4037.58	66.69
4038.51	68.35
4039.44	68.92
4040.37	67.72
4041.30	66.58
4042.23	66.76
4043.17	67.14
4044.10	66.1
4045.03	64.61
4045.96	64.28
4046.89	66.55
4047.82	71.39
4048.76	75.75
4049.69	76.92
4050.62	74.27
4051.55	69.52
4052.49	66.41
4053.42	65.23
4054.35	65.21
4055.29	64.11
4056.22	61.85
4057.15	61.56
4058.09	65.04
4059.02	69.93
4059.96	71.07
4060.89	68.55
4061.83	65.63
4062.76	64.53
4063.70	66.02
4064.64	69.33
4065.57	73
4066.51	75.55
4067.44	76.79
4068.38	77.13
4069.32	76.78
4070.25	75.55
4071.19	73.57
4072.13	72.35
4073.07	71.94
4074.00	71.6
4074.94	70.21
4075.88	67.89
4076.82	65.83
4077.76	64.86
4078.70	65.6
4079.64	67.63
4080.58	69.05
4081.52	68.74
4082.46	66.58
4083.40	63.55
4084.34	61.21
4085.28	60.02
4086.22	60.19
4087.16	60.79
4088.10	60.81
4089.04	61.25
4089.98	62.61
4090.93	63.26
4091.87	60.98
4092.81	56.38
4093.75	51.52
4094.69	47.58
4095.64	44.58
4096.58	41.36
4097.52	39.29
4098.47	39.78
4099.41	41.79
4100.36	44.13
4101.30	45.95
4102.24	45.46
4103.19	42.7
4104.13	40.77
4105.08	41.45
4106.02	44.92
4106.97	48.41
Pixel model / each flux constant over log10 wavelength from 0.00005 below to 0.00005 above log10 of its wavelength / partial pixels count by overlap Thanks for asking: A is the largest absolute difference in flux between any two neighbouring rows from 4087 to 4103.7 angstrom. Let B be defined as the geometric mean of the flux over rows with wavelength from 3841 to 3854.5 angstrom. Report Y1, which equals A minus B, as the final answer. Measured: -58.5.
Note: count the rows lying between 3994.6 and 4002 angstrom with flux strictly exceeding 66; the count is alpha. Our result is 3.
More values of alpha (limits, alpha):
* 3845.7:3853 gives 4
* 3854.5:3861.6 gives 6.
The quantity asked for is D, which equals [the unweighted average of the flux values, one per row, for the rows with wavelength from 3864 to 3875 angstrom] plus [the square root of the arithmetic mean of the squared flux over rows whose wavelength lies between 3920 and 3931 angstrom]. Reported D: 124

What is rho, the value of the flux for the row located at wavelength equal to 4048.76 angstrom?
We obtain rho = 75.75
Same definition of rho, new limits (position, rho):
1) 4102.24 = 45.46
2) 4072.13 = 72.35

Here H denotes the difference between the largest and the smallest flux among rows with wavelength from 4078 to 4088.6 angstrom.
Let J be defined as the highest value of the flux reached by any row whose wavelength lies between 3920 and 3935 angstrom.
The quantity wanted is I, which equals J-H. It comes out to 52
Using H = 9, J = 61.01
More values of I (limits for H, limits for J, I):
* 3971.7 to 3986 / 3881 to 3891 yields 29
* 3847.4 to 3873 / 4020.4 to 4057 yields 63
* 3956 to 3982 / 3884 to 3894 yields 4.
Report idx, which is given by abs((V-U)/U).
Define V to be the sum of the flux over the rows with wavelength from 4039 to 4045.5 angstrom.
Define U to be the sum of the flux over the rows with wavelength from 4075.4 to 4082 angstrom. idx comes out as 0.00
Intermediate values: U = 470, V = 468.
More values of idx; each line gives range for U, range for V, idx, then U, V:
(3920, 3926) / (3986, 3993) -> 0.18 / 395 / 468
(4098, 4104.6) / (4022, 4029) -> 0.38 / 301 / 414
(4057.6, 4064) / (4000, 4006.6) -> 0.07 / 471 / 502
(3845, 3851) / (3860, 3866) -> 0.03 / 468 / 482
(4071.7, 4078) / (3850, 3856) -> 0.06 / 485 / 456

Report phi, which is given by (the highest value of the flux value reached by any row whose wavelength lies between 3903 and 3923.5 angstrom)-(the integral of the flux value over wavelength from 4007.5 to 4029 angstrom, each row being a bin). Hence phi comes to -1345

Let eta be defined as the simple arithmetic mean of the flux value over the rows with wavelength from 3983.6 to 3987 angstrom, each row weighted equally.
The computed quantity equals 64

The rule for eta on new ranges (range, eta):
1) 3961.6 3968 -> 38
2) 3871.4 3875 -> 61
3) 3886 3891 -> 45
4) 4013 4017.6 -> 63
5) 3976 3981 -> 62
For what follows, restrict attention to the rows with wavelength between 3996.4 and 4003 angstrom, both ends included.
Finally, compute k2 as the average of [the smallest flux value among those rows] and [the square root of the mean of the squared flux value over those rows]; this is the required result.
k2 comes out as 64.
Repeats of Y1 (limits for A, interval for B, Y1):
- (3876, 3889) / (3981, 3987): -56.1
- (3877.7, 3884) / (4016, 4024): -60.5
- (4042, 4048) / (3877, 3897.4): -45.2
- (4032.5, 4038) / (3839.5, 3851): -56.5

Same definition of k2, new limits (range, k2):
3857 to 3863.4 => 67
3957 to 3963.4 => 51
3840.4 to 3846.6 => 49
